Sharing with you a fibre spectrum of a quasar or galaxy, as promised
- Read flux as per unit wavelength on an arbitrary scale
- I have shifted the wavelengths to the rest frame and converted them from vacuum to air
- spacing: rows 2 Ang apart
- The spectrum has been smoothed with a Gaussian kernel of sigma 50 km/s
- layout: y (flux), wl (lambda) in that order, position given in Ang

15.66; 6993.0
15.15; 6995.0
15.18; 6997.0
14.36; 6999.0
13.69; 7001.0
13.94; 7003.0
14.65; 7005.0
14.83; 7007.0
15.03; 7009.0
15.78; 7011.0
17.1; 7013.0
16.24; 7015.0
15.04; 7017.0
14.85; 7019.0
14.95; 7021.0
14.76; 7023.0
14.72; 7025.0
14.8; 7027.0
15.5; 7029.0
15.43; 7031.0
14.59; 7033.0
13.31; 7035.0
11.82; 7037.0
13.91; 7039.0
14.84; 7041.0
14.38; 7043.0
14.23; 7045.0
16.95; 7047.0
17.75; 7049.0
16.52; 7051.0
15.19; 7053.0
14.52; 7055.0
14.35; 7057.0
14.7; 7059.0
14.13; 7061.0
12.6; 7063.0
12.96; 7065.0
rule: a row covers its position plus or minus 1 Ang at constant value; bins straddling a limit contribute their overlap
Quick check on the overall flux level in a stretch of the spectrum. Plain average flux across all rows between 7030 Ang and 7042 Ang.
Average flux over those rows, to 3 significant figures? 14.0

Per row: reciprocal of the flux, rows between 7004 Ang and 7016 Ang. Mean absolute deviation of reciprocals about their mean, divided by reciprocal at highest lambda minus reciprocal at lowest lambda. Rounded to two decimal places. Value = -0.47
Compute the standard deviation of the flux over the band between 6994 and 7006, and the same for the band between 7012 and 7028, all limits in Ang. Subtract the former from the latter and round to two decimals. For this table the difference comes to 0.26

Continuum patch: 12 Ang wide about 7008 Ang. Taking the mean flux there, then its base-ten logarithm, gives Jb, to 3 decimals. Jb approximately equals 1.182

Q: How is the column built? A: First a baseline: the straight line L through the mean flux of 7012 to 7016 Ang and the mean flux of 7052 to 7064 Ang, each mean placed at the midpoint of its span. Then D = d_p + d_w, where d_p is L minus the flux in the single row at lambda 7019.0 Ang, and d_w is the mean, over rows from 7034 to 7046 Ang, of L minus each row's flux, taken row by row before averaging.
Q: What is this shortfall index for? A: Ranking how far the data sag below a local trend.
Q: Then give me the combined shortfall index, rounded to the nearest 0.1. 3.0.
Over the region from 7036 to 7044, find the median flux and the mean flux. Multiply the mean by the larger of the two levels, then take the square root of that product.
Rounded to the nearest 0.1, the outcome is 13.9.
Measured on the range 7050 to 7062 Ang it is 14.9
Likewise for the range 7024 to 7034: 15.0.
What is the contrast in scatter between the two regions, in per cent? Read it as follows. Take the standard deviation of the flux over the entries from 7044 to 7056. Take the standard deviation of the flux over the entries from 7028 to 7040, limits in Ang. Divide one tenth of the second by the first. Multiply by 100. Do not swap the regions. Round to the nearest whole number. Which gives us 10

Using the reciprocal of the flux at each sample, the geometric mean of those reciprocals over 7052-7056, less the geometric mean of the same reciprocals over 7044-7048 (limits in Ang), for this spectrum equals 0.003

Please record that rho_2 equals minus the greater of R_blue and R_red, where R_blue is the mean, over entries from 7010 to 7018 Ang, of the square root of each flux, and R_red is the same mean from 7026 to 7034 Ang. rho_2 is -4.00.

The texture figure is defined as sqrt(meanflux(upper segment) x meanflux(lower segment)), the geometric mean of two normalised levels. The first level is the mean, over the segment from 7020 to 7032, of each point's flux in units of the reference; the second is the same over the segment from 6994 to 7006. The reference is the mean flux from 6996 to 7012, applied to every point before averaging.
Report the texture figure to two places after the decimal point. 1.01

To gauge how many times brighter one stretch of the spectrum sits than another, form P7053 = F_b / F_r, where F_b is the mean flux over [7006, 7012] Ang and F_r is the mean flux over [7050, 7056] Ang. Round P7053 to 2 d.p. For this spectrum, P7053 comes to 0.99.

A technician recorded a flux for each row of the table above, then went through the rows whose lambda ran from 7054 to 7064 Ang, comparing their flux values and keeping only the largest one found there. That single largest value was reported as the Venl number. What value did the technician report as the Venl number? 14.7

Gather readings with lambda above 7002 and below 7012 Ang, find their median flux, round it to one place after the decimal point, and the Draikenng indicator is 14.8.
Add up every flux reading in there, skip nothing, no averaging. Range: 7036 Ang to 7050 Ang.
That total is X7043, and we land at 104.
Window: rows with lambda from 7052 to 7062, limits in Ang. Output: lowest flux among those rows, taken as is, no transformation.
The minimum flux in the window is 14.13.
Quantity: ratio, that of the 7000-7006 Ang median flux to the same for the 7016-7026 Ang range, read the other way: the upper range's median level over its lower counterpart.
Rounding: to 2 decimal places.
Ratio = 1.07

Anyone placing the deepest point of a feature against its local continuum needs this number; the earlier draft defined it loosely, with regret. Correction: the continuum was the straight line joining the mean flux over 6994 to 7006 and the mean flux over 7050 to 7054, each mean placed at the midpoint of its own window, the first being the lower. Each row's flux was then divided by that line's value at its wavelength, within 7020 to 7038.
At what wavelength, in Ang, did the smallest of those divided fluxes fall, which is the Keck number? 7037.0 Ang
